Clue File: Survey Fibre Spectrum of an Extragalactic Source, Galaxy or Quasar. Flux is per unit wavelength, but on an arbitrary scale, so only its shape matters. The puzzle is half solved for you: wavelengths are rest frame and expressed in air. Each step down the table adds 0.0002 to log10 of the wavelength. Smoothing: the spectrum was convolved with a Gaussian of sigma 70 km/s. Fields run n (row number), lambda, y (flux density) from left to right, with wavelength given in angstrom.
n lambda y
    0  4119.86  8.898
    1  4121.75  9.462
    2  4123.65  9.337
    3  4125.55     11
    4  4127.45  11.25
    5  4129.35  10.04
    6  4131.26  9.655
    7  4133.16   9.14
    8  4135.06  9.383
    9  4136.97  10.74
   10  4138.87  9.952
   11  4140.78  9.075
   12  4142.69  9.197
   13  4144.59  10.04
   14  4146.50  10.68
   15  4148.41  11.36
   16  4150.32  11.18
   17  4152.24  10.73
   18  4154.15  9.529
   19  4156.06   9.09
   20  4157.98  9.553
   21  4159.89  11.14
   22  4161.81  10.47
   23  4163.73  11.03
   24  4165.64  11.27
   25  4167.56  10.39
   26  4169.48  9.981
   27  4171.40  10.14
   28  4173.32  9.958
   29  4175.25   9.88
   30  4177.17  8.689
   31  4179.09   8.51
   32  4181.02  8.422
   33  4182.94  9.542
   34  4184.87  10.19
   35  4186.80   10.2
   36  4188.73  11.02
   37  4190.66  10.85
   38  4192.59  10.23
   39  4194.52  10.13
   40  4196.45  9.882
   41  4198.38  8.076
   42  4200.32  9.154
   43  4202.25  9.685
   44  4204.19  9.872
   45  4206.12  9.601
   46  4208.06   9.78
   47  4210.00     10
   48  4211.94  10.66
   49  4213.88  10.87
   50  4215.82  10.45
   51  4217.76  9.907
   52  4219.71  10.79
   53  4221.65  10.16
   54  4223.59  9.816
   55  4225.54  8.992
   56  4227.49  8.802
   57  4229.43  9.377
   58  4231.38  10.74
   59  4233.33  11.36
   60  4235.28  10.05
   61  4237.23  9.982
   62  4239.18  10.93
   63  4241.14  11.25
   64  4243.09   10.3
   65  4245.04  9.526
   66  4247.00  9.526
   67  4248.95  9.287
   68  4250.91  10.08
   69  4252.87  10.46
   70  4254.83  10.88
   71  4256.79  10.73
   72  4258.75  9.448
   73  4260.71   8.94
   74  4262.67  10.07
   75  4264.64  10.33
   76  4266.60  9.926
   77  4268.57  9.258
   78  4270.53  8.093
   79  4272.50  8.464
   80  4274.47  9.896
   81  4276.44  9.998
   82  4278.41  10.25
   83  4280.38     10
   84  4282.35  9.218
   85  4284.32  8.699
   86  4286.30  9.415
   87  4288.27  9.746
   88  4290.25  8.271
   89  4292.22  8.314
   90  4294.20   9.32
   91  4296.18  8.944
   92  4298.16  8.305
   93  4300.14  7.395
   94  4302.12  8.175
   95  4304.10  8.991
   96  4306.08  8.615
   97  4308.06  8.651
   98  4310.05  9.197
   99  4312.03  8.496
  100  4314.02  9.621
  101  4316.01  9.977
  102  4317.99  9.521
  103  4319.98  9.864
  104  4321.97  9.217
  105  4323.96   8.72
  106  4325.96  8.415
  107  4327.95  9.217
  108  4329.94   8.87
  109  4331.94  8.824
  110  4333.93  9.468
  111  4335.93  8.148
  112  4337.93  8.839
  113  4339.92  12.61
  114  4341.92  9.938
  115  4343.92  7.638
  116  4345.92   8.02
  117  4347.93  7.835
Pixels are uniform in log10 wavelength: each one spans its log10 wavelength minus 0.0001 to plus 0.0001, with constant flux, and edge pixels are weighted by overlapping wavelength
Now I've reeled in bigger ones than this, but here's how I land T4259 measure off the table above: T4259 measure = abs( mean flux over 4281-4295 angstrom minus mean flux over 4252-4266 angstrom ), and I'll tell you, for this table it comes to 1.1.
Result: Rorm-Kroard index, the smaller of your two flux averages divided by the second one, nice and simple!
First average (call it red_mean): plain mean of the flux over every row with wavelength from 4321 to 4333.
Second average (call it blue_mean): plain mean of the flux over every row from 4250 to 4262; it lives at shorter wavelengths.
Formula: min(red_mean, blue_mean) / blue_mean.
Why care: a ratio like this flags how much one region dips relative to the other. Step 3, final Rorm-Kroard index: 0.88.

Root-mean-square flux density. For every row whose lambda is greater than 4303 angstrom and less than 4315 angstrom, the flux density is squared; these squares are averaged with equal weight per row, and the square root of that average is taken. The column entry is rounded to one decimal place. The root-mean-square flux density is 8.9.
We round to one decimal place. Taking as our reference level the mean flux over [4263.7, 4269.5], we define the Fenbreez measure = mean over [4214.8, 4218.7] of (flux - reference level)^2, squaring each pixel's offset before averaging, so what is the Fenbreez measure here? 0.2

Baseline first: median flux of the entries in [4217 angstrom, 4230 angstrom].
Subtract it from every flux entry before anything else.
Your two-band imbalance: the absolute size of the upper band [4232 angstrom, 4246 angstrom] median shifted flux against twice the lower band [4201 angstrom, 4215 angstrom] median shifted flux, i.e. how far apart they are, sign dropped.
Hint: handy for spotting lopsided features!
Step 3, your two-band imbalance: 0.4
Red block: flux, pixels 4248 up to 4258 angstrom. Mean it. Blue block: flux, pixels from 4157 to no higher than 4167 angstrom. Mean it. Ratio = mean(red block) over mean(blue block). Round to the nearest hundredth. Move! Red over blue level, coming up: 0.96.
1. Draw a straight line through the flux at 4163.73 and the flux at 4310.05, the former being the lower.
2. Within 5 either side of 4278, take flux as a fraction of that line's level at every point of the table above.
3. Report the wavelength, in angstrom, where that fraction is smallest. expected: 4282.35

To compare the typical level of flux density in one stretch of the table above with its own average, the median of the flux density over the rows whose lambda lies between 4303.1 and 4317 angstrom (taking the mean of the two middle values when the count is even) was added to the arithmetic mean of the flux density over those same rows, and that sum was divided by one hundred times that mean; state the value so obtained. 0.0199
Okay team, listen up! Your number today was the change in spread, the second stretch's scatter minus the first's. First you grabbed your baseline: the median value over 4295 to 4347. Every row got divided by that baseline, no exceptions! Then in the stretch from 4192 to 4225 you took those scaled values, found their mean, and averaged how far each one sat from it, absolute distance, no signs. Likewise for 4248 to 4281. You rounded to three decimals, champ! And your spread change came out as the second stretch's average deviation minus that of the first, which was 0.019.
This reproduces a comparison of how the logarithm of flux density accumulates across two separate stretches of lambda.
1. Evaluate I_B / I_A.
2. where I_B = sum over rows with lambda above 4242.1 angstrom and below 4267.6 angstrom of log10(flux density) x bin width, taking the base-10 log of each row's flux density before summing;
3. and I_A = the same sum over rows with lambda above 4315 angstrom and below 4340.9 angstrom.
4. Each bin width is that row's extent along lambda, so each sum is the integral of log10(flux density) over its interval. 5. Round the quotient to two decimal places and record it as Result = 1.01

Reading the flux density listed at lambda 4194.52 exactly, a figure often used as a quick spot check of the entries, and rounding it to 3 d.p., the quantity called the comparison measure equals 10.130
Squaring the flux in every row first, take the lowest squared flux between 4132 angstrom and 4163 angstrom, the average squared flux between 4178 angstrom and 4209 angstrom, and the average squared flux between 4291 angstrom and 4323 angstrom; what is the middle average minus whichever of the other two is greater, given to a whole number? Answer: 12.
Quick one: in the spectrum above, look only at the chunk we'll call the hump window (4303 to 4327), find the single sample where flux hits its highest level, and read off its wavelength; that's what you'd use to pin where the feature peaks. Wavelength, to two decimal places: 4316.01 angstrom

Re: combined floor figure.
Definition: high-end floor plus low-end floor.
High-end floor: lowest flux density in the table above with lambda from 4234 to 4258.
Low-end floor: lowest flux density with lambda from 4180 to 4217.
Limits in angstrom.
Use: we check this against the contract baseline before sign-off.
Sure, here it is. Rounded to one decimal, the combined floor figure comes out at 17.4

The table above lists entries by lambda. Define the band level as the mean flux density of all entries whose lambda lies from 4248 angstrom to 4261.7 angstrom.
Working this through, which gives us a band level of 10.0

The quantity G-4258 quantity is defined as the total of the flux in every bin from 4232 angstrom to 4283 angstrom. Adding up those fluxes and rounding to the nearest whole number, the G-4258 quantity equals 258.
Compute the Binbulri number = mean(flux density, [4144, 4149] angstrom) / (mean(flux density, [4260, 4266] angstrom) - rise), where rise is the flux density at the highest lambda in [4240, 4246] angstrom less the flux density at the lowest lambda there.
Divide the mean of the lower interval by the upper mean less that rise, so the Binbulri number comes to 0.93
